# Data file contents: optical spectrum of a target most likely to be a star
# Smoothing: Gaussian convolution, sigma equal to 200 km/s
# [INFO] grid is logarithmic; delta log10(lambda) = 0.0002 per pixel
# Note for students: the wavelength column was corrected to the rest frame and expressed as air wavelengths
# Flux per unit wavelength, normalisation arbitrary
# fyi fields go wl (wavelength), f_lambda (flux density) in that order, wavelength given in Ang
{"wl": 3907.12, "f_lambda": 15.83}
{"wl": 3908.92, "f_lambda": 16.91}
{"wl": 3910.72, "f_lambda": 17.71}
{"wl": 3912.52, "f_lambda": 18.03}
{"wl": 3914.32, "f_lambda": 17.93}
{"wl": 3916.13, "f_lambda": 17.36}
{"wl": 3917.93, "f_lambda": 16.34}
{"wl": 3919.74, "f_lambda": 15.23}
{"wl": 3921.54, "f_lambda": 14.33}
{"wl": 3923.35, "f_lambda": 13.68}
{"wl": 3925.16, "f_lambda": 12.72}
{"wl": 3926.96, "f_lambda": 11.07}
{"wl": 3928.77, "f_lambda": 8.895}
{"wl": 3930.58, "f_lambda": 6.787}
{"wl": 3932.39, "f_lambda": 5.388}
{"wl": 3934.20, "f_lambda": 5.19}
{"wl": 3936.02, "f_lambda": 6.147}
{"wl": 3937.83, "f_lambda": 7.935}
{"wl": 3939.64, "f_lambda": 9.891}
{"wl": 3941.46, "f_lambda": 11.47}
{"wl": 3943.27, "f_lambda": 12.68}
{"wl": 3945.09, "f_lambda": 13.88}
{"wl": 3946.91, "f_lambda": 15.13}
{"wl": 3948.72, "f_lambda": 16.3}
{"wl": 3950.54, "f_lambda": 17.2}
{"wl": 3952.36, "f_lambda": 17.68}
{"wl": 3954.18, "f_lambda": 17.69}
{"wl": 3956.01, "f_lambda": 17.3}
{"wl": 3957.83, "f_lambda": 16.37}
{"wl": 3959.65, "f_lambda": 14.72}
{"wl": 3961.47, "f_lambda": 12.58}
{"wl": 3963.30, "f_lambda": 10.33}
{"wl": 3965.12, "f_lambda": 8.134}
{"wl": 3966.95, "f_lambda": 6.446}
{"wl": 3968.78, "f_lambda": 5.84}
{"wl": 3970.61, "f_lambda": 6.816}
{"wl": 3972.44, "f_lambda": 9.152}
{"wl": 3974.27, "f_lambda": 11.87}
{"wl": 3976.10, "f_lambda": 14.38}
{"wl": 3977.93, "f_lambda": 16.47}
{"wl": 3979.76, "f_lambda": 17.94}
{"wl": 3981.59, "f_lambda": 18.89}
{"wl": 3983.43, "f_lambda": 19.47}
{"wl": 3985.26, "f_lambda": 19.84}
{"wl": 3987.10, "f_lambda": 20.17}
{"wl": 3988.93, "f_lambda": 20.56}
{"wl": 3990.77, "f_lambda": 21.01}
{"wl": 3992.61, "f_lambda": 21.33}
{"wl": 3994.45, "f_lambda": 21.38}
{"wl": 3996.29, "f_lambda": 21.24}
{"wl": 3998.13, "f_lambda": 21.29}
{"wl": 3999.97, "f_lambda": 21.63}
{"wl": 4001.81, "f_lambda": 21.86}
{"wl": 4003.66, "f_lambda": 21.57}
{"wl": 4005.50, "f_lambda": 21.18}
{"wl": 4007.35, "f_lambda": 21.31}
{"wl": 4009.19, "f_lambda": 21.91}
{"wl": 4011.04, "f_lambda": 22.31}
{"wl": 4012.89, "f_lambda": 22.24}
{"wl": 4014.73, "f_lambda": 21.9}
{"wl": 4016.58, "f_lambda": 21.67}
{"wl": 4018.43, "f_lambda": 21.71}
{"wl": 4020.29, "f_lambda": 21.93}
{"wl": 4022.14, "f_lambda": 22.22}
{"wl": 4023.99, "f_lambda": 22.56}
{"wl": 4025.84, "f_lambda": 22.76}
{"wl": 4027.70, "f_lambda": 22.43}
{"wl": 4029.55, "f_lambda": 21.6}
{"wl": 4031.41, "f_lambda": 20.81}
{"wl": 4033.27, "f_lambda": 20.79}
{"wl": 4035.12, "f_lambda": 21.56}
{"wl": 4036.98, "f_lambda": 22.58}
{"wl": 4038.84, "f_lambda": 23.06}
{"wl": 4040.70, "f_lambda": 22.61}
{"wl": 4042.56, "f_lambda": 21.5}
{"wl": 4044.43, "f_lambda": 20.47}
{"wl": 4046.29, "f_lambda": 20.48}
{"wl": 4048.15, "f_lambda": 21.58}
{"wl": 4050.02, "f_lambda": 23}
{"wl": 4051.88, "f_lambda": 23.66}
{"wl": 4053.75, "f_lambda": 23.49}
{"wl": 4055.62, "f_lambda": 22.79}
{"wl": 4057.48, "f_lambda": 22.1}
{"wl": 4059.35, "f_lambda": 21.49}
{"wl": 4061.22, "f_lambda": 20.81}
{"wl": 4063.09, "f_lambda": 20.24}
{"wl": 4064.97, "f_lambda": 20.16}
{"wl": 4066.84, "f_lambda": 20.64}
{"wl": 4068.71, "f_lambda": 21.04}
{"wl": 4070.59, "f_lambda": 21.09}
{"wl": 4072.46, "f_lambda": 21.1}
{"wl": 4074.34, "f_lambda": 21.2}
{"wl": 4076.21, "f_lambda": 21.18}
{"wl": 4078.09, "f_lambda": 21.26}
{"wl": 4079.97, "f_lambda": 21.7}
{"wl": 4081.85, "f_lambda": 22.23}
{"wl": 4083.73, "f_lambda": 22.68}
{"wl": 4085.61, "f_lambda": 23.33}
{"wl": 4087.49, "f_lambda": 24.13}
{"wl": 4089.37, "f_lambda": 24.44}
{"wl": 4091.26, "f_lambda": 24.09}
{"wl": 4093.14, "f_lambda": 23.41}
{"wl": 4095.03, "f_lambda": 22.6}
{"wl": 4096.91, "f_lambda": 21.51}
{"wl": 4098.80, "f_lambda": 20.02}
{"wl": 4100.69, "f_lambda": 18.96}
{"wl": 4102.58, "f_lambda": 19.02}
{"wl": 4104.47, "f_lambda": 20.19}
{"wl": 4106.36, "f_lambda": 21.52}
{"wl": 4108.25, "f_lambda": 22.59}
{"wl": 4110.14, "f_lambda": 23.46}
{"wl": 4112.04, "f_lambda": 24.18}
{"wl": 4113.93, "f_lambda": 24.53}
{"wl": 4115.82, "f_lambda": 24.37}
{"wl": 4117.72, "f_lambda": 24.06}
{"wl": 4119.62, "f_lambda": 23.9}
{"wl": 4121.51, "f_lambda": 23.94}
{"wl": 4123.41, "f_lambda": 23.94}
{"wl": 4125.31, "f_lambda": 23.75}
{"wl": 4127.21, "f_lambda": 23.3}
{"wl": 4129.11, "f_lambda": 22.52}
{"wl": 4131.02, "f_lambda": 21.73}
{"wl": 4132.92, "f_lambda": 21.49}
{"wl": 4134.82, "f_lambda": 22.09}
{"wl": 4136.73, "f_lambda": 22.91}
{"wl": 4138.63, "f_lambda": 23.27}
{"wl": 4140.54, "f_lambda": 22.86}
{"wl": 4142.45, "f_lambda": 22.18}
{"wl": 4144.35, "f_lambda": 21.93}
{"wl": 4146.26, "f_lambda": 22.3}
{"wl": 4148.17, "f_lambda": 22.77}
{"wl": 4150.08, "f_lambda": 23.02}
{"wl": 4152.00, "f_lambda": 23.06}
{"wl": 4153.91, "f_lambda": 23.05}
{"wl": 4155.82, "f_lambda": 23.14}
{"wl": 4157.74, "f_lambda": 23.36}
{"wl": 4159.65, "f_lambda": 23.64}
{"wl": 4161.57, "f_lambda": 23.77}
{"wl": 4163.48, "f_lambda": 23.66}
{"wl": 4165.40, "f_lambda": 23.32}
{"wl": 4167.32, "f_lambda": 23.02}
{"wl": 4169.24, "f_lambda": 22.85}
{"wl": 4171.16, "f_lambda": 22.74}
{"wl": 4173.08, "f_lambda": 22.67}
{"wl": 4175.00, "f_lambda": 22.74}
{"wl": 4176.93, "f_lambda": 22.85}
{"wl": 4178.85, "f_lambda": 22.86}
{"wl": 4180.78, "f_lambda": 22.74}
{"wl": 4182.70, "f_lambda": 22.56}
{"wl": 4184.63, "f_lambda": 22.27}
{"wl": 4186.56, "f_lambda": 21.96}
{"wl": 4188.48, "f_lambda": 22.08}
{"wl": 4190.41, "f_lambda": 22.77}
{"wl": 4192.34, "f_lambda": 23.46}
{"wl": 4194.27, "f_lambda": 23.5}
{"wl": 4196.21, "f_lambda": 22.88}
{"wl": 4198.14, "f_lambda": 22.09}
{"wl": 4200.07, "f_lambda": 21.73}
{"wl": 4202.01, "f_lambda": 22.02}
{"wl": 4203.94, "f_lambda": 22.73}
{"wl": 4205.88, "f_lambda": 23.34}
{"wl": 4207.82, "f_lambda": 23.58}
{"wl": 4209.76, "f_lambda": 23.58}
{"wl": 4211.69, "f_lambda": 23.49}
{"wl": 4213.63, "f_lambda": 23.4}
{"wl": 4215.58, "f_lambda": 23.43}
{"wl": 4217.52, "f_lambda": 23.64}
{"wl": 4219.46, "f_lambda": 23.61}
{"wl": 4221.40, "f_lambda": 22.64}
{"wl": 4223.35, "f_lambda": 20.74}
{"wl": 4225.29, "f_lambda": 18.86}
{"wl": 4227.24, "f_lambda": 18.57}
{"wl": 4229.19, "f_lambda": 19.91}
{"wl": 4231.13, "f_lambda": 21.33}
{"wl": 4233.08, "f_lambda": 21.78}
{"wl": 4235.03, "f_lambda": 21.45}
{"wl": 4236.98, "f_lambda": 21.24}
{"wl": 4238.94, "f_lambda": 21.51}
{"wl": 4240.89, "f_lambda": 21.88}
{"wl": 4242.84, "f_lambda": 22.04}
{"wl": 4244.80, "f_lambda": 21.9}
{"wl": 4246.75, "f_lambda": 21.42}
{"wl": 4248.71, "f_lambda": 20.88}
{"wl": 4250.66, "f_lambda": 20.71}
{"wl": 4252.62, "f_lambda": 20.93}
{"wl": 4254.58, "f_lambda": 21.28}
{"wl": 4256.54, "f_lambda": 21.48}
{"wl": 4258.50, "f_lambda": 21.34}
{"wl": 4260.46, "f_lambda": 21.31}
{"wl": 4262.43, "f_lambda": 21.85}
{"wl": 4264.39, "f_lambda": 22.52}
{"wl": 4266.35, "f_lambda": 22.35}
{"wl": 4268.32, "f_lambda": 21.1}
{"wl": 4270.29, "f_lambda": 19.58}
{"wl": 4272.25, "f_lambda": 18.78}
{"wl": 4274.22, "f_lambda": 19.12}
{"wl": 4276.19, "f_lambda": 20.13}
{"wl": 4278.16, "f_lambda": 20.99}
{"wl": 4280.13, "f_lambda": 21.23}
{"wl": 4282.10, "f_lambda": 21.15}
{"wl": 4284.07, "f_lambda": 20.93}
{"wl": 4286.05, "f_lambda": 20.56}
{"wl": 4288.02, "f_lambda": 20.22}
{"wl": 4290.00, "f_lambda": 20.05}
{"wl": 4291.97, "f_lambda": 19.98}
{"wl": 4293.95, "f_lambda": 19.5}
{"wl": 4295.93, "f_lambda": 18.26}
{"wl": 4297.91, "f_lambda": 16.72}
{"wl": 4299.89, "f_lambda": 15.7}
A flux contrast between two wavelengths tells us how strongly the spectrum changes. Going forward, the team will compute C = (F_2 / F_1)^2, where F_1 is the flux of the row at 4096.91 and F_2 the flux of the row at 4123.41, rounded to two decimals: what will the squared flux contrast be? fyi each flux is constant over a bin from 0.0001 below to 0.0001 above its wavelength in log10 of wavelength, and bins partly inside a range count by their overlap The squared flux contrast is 1.24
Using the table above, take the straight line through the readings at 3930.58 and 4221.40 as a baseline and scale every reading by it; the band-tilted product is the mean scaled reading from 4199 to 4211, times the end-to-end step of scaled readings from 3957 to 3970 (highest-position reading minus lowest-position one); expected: -1.4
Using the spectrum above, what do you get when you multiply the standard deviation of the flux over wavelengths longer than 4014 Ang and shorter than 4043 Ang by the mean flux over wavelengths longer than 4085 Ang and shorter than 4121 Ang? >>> 15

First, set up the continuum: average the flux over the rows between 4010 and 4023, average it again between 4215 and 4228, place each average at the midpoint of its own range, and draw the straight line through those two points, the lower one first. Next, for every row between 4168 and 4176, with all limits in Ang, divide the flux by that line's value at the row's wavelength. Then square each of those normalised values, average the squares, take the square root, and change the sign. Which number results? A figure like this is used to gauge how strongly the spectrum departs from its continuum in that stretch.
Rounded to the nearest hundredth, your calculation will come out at -1.05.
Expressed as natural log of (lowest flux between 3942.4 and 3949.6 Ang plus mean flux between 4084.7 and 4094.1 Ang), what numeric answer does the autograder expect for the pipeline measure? 3.60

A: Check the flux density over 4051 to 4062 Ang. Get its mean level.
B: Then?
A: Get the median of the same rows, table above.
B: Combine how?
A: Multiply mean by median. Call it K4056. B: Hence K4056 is 503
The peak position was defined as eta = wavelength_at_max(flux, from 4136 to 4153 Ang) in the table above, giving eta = 4138.63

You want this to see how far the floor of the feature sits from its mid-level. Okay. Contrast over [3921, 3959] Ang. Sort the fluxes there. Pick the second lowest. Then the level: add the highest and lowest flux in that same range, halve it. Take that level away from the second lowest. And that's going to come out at -6.05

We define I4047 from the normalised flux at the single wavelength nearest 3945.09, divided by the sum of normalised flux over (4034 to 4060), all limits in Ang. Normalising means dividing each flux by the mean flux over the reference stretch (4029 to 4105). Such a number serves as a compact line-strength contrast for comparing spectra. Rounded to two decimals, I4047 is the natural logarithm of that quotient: -3.11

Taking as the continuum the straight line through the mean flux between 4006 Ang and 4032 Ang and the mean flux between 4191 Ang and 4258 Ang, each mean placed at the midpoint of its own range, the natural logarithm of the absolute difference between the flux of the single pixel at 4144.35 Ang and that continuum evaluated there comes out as -3.4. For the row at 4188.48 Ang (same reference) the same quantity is -2.2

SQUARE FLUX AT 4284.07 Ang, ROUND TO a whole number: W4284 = 438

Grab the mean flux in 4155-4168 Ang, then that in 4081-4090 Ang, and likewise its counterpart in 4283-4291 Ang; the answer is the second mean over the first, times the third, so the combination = 20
